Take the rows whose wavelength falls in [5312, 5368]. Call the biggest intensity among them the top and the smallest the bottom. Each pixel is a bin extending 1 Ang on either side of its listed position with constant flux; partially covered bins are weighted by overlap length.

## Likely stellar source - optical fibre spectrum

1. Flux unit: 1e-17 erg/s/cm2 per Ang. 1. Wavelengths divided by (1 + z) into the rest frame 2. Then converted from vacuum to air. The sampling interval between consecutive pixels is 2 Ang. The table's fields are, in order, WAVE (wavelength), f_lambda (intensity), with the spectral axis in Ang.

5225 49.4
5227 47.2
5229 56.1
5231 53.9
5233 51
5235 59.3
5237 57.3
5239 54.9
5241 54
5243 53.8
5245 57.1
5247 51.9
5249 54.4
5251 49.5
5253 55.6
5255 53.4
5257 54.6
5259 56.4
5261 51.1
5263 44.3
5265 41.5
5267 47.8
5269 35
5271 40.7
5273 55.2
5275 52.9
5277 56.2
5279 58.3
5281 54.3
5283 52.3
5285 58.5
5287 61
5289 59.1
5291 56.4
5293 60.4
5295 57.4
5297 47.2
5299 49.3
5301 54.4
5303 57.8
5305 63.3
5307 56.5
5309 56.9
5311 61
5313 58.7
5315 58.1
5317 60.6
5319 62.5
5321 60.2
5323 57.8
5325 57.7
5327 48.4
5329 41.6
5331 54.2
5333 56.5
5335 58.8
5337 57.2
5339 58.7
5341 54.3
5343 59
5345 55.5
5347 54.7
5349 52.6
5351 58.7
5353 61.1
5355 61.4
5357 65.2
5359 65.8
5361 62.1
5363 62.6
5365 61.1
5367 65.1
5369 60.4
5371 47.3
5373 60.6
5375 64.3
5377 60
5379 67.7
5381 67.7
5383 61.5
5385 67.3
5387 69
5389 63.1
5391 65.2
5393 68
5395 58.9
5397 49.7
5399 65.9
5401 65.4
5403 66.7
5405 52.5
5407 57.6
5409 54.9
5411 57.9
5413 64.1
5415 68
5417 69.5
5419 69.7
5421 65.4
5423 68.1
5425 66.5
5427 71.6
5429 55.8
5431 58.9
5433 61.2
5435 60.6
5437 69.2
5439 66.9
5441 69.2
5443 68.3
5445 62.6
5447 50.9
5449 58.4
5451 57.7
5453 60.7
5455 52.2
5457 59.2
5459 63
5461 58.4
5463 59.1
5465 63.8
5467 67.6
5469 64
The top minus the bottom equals 24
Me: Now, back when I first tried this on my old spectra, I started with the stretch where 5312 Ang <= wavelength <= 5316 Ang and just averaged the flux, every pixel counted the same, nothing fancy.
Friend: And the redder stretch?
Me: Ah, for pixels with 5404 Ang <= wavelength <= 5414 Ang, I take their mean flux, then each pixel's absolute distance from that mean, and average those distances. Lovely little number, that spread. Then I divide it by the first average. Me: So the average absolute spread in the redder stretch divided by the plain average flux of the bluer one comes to 0.05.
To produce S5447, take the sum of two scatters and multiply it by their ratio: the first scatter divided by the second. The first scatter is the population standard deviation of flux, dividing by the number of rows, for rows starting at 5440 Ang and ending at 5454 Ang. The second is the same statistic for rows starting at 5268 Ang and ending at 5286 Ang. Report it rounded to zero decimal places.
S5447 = 10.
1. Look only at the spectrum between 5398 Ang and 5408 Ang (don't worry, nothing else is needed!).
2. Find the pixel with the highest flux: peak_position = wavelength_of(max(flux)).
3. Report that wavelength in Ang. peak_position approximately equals 5403 Ang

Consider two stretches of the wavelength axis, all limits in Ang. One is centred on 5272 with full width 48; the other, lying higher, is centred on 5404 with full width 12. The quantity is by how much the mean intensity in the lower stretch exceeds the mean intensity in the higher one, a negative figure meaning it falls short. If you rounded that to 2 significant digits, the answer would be -7.7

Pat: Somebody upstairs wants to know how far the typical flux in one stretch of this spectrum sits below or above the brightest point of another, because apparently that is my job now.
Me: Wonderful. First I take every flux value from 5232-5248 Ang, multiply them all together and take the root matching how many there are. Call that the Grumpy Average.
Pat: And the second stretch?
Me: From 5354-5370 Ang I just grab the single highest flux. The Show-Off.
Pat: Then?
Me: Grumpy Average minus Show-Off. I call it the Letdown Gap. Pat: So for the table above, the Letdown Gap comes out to -11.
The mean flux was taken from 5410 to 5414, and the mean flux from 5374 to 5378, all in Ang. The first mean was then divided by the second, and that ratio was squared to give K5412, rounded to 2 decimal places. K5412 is 0.96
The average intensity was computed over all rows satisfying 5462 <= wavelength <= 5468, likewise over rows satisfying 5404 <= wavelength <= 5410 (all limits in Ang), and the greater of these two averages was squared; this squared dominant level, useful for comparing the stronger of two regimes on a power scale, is 4032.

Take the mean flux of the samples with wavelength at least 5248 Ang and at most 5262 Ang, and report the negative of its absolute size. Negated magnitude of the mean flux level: -53.6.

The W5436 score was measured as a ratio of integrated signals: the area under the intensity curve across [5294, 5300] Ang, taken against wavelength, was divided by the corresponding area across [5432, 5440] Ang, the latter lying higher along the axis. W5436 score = 0.60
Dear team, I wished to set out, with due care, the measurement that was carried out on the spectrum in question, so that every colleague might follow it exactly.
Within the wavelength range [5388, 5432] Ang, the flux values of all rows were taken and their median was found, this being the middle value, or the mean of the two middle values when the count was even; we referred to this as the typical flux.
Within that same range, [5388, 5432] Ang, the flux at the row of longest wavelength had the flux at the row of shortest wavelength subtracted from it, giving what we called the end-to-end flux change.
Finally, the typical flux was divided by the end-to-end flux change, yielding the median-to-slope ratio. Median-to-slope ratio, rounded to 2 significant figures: -16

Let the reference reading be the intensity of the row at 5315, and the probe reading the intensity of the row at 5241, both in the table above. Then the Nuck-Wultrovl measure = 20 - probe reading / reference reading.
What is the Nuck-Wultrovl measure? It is 19.1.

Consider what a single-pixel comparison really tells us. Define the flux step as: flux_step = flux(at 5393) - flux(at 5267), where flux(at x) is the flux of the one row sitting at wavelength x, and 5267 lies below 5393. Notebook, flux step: 20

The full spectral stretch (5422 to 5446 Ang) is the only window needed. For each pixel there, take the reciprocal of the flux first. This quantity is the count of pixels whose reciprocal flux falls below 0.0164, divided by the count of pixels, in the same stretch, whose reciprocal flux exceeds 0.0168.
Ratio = 4.5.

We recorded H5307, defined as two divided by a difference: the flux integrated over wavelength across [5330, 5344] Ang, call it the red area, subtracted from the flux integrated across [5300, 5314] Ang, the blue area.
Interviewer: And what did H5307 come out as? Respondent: 0.101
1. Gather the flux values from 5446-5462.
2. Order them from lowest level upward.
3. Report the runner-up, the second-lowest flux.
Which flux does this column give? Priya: 52.2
